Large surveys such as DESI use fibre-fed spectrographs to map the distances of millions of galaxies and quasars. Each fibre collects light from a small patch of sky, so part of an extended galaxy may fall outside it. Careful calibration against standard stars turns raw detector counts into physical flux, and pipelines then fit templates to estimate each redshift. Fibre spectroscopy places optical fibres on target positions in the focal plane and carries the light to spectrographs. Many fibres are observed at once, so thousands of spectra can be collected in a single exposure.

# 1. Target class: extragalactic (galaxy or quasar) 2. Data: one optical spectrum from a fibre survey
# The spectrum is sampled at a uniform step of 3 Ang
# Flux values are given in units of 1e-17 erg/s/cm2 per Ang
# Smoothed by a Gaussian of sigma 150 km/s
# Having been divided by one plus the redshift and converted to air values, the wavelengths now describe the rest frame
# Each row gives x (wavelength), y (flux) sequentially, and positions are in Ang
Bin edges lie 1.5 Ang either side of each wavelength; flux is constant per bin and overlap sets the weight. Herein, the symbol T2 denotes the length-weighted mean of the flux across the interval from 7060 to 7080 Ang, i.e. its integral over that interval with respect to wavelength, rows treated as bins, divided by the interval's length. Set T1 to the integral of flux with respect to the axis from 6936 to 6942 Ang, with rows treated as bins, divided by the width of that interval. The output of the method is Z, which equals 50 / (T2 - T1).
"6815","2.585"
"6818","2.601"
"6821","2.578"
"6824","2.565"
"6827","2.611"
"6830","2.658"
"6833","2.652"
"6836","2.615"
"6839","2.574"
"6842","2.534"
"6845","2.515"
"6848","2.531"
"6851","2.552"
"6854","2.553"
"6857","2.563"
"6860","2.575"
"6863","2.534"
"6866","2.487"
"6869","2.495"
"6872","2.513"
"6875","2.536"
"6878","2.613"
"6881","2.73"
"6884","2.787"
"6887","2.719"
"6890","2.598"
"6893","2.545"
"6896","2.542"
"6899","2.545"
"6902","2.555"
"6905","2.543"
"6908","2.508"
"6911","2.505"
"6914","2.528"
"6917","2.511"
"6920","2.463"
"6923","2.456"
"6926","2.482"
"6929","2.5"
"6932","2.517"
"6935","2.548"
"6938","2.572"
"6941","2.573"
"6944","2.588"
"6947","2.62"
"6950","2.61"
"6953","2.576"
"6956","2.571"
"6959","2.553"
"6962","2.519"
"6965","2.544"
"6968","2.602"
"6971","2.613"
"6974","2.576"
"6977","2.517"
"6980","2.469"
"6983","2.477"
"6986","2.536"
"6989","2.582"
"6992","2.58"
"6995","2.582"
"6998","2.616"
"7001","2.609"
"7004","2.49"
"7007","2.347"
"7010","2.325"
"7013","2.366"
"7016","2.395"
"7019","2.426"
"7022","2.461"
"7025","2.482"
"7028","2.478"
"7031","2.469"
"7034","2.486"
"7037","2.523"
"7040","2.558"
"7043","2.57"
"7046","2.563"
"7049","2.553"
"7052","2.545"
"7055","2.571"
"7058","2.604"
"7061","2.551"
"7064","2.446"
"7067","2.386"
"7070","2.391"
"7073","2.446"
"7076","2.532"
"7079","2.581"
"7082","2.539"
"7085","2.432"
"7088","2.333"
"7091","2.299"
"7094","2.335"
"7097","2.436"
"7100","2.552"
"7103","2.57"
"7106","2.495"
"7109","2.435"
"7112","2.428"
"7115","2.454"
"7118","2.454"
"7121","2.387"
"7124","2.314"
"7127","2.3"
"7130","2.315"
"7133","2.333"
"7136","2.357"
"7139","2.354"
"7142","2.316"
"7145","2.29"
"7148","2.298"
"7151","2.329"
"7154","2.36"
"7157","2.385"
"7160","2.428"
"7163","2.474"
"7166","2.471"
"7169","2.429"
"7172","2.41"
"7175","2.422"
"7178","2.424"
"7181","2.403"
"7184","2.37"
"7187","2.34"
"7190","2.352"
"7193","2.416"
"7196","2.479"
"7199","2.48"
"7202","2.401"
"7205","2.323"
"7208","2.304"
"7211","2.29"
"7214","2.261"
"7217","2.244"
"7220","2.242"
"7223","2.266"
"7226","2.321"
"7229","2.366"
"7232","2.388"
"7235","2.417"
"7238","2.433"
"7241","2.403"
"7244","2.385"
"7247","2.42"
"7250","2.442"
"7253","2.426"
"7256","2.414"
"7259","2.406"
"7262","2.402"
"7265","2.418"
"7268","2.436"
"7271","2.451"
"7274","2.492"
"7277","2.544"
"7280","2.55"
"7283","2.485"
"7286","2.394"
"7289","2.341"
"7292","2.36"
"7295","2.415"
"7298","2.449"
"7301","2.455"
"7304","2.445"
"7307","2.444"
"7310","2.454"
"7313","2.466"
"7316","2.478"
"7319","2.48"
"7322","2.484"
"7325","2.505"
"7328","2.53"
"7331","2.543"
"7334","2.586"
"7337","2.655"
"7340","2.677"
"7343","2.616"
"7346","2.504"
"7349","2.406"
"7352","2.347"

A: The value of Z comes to -506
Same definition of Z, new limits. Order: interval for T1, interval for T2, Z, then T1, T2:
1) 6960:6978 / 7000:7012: -384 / 2.56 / 2.43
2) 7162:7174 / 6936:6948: 354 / 2.44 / 2.59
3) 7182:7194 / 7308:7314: 560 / 2.37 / 2.46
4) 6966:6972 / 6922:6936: -494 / 2.60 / 2.50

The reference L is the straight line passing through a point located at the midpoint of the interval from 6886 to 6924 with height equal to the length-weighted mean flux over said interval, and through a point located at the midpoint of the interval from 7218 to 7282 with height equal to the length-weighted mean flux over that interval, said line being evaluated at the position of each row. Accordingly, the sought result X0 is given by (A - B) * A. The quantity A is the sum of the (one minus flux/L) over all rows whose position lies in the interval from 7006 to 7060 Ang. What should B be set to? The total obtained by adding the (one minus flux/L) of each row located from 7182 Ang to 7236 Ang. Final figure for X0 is -0.02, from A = 0.05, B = 0.6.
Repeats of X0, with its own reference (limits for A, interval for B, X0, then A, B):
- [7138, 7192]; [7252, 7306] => 0.33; 0.45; -0.3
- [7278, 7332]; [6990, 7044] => 0.32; -0.53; 0.1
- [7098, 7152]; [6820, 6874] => 0.26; 0.50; 0.0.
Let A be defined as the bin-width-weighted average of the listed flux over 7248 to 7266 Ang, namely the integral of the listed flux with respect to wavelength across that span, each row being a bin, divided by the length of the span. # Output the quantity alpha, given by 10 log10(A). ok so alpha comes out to 3.83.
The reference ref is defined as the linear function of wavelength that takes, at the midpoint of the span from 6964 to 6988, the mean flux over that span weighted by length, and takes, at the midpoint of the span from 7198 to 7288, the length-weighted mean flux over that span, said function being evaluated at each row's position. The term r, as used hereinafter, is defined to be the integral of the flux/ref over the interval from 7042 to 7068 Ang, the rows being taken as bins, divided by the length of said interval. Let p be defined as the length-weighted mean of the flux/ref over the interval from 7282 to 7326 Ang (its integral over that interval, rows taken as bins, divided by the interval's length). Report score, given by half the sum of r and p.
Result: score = 1.025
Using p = 1.04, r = 1.01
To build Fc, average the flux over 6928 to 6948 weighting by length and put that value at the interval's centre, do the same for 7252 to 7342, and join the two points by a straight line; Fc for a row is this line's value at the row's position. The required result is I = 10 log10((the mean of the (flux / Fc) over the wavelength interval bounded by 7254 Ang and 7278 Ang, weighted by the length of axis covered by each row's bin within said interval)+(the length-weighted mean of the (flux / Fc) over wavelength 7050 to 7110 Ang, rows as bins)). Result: 2.93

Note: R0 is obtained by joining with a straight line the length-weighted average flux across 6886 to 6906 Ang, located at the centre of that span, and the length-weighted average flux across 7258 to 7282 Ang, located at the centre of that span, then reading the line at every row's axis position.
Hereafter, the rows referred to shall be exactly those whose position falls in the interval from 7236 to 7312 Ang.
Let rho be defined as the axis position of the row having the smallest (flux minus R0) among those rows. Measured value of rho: 7289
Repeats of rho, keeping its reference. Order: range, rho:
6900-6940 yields 6923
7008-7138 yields 7091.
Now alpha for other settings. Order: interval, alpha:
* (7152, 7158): 3.74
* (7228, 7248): 3.81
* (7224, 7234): 3.72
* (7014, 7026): 3.87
